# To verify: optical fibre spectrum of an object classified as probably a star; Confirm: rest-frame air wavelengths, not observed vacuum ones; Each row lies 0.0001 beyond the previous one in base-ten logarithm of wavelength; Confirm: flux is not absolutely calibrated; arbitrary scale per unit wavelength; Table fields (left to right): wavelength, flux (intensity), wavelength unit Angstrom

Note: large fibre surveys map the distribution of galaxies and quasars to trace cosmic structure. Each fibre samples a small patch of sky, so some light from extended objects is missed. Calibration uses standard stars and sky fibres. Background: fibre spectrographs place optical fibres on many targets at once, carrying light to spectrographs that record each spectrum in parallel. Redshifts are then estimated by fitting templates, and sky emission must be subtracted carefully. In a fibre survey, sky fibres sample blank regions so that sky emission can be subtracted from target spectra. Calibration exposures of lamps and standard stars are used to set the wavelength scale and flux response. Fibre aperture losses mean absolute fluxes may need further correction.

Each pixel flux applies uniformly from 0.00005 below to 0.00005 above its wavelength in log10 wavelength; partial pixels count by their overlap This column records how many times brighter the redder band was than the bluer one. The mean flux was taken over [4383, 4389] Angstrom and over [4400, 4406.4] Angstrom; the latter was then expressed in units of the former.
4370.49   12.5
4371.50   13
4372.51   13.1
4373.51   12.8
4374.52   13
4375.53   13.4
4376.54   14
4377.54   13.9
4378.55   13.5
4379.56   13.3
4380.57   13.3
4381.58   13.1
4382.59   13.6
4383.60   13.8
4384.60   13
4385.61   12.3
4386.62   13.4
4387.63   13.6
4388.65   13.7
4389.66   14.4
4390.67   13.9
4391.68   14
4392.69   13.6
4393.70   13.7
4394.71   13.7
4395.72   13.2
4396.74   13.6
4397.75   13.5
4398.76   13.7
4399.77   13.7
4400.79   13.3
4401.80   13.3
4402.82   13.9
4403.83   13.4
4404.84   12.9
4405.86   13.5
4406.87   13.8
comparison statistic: 1.01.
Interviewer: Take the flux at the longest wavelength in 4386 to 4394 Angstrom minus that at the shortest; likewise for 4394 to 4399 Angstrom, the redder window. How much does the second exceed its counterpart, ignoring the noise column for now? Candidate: -0.30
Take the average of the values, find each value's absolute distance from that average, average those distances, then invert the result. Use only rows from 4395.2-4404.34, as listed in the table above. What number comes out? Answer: 5.3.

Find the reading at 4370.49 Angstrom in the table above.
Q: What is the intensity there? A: 12.5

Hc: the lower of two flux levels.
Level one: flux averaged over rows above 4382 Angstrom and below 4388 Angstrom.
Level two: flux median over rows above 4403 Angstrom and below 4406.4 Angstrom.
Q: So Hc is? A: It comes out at 13.3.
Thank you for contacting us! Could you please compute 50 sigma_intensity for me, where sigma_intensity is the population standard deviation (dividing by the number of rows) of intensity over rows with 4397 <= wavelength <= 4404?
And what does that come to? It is 11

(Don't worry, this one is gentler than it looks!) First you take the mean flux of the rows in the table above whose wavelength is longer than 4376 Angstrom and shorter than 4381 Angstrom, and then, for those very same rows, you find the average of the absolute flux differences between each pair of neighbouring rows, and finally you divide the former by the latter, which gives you 78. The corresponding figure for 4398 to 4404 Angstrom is 45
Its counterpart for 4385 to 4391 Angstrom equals 26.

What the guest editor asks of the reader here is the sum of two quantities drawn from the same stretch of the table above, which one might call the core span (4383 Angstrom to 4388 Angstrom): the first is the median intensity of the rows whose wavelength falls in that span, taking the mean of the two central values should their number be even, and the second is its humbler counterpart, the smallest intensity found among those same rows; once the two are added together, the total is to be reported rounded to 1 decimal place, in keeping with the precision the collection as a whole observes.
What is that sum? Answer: 25.7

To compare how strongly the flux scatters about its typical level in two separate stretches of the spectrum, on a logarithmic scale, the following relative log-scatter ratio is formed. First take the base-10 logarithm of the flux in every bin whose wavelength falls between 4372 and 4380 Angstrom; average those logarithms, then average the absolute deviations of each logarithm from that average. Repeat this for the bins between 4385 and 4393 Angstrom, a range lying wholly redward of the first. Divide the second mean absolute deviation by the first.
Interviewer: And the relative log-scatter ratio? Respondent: 1.2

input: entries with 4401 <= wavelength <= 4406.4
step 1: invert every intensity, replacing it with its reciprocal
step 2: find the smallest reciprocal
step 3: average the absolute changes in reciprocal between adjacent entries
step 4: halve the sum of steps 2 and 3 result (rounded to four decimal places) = 0.0375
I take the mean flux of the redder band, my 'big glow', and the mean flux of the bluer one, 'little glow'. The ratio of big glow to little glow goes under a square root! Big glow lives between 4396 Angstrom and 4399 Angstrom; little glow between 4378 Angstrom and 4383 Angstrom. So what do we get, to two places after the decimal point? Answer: 1.01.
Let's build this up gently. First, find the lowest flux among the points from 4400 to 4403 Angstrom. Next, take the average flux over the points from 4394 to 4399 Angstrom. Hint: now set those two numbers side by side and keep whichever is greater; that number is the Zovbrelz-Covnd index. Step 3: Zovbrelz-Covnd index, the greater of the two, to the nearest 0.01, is 13.54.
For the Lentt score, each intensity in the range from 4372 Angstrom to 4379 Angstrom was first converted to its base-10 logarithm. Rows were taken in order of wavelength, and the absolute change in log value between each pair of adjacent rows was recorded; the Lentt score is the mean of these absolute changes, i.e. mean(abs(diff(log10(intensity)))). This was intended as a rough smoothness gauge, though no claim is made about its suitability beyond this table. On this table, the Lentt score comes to 0.011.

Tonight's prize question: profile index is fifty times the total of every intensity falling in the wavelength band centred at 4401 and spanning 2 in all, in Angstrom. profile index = 1330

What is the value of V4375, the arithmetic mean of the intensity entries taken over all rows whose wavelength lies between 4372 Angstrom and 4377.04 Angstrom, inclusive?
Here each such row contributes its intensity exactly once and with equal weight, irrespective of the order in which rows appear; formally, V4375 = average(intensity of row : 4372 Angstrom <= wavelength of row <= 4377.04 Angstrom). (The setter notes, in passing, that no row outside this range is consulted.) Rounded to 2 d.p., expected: 13.26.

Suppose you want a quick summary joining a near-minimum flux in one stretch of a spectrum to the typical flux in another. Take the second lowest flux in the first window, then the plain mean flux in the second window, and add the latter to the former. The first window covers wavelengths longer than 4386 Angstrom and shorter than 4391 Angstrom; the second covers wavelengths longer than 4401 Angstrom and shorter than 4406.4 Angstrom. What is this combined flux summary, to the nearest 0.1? 27.0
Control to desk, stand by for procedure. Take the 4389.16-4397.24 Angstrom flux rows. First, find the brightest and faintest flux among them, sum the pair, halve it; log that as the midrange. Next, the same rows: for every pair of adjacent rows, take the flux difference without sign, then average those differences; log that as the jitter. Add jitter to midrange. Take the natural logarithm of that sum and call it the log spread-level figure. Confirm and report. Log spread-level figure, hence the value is 2.65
